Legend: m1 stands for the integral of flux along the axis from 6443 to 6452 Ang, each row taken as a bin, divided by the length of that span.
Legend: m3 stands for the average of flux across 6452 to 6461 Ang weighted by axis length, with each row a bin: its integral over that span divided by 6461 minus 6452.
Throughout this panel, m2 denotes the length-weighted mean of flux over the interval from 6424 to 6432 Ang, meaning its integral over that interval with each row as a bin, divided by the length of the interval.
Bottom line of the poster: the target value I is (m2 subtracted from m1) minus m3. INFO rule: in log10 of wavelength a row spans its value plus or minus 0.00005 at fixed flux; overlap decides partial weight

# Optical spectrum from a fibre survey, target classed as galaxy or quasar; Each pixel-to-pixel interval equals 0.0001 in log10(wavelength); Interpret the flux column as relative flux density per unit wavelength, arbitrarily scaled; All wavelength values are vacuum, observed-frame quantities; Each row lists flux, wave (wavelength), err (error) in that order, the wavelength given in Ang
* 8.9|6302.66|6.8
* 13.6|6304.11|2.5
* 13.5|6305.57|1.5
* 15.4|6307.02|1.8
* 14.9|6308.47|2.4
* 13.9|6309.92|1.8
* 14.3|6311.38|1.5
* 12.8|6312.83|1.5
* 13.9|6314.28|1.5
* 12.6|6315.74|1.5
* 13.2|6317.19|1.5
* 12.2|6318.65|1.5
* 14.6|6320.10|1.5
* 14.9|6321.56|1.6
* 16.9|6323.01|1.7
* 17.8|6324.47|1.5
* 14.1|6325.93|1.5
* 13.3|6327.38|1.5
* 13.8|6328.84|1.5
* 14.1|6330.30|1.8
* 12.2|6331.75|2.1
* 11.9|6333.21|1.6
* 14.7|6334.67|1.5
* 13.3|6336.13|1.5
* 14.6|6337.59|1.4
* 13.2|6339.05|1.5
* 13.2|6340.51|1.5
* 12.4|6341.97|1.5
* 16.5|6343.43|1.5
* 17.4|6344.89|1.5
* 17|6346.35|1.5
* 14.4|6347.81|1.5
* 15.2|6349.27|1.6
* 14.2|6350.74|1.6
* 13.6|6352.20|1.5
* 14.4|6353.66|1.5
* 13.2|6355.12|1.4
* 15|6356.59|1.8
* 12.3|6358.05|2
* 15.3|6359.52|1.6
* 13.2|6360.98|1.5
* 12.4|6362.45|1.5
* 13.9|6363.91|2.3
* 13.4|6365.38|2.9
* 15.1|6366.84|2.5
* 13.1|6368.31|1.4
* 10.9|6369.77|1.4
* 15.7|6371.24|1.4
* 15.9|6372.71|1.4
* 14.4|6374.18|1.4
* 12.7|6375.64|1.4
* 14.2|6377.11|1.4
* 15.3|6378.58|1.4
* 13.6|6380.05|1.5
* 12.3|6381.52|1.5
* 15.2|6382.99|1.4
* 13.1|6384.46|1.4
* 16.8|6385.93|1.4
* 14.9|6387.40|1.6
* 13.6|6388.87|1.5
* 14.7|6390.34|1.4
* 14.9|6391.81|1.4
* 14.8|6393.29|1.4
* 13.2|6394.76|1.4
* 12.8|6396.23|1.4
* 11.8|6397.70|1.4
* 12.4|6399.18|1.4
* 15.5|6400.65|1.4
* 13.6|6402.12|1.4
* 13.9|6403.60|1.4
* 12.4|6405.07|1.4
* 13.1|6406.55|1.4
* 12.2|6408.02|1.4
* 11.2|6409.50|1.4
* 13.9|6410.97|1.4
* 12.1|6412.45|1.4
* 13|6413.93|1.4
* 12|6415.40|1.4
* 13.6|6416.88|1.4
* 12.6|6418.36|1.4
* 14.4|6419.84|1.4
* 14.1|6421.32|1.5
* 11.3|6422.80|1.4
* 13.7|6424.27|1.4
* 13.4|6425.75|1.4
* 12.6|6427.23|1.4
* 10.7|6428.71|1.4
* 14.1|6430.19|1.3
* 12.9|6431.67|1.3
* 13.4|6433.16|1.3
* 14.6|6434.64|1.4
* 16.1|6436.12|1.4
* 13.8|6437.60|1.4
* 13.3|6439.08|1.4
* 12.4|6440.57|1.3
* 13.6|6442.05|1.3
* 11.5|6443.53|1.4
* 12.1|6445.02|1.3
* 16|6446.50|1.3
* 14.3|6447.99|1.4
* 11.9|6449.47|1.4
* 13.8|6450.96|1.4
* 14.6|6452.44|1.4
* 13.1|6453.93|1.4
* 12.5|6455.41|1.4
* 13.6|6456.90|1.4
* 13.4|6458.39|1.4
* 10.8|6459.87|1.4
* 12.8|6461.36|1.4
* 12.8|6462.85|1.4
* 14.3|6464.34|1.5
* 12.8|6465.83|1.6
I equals -12.4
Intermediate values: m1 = 13.4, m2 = 12.9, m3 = 12.9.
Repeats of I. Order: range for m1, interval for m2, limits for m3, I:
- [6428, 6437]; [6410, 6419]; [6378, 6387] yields -13.6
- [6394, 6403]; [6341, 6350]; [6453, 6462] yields -14.9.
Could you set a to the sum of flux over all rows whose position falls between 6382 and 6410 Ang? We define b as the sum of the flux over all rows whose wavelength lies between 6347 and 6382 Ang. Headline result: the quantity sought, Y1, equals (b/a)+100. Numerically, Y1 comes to 101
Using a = 260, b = 334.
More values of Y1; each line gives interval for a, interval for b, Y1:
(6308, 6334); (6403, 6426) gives 101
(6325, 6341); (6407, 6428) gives 101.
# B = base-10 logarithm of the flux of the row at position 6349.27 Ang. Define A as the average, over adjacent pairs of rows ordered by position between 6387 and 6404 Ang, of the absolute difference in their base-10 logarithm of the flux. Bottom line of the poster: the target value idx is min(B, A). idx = 0.033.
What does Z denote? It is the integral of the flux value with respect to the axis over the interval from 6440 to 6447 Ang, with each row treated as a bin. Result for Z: 91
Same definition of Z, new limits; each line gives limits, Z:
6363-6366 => 41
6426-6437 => 148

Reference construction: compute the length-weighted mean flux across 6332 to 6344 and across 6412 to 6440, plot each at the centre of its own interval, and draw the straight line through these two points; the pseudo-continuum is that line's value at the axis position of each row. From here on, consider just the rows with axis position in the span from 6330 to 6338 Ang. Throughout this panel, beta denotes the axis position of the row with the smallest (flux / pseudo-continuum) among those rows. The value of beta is 6333.21 Ang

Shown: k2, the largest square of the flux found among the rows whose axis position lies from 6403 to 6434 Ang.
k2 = 207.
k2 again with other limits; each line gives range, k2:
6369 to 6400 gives 282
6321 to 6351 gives 317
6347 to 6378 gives 253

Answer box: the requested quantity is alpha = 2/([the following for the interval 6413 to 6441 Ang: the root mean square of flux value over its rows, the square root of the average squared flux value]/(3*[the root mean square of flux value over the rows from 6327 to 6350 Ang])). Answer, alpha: 6.44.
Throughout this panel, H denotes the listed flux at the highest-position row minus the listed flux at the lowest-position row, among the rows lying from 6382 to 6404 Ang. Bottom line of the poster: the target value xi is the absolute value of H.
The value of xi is 1.3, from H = -1.3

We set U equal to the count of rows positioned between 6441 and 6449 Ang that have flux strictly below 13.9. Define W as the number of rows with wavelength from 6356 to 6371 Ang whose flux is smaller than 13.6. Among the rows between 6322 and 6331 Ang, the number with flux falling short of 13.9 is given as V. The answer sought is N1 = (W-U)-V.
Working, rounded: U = 3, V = 2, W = 6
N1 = 1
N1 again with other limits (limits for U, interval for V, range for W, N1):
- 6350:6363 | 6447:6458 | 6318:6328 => -8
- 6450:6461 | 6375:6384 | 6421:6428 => -6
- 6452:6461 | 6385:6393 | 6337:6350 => -3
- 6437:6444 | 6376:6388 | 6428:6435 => -5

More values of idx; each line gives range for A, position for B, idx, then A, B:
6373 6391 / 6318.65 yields 0.056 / 0.056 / 1.09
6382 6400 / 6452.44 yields 0.039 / 0.039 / 1.16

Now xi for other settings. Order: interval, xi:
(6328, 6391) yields 0.9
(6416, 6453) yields 1.0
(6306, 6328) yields 2.1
